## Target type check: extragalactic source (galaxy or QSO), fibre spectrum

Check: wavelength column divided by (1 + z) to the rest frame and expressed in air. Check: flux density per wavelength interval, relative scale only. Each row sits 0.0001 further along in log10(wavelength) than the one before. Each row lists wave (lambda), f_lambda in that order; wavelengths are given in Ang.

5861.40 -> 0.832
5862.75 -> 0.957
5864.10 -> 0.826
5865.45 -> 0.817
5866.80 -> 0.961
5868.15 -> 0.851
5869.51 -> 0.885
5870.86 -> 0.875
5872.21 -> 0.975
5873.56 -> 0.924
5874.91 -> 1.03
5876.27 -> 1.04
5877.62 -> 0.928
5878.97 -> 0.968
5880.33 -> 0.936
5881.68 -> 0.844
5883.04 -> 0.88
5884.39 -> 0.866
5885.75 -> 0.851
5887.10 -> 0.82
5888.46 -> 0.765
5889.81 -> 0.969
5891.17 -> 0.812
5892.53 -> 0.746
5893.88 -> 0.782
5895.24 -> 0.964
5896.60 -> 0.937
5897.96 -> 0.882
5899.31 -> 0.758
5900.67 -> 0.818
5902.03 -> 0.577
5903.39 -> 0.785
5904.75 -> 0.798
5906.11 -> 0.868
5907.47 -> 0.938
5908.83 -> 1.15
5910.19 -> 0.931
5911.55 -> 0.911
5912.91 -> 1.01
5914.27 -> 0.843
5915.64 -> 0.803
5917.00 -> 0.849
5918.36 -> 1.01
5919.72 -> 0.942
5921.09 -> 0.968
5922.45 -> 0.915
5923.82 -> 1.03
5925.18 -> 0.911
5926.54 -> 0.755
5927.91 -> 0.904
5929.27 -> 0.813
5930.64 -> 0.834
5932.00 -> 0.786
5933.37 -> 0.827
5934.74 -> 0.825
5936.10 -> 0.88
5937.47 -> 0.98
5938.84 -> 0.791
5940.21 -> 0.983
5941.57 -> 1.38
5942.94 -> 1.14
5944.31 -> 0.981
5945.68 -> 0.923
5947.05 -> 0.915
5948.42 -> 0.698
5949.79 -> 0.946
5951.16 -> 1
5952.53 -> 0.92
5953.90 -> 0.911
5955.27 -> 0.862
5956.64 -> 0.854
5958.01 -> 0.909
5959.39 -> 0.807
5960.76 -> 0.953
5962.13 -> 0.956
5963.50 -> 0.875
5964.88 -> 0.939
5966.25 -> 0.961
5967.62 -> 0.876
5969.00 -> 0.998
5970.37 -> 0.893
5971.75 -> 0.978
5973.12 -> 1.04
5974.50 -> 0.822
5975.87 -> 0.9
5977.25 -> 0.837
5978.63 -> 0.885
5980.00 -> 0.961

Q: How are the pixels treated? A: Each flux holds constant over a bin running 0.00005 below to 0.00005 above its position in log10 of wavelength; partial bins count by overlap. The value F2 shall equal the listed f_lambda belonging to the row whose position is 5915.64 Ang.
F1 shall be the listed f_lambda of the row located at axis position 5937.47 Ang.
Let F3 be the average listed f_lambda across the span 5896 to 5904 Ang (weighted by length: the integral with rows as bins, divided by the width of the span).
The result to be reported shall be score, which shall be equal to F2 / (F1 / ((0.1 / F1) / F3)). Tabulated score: 0.11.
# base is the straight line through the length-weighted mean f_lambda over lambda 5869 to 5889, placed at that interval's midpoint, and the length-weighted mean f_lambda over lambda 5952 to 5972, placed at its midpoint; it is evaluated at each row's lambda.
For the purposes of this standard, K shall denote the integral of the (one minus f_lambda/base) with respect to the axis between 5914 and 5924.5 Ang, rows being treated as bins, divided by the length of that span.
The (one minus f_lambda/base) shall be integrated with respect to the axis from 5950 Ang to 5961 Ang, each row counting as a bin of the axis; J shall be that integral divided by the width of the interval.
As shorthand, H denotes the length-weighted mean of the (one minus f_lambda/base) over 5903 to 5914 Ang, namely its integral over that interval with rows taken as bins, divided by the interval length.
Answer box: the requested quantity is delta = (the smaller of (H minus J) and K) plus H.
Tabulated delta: -0.05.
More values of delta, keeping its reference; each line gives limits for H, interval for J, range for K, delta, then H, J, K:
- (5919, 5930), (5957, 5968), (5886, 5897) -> 0.01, 0.005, 0.003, 0.07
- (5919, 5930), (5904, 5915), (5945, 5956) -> 0.02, 0.005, -0.023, 0.02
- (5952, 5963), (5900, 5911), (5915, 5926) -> -0.02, 0.017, 0.055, -0.02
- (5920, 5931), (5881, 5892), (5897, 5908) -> -0.03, 0.016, 0.064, 0.11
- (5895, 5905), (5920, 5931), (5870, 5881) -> 0.05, 0.109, 0.016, -0.06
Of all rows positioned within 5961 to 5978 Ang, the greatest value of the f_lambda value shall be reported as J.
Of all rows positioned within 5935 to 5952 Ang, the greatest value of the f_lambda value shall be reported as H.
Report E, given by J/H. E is 0.8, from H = 1.38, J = 1.04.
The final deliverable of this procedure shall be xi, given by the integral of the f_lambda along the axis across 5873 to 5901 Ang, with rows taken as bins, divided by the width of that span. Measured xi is 0.88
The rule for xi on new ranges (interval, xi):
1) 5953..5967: 0.90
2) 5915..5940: 0.88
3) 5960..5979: 0.92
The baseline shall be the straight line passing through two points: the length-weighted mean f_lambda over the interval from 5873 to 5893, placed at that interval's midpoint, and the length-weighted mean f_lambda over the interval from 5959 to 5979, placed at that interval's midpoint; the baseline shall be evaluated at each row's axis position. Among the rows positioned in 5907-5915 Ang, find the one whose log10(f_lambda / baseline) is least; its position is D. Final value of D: 5914.27 Ang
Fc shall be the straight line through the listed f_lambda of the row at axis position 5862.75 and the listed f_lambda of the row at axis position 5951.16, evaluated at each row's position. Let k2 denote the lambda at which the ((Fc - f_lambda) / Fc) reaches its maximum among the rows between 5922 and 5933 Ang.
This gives 5926.54 Ang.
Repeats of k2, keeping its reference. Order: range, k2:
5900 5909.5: 5902.03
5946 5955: 5948.42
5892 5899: 5892.53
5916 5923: 5917.00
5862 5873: 5865.45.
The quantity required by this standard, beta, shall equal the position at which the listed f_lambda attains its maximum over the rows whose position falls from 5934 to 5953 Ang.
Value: 5941.57 Ang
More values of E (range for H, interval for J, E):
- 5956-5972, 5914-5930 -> 1.0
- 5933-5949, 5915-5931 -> 0.7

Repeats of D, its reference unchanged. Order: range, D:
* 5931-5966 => 5948.42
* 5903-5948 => 5926.54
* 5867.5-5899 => 5892.53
